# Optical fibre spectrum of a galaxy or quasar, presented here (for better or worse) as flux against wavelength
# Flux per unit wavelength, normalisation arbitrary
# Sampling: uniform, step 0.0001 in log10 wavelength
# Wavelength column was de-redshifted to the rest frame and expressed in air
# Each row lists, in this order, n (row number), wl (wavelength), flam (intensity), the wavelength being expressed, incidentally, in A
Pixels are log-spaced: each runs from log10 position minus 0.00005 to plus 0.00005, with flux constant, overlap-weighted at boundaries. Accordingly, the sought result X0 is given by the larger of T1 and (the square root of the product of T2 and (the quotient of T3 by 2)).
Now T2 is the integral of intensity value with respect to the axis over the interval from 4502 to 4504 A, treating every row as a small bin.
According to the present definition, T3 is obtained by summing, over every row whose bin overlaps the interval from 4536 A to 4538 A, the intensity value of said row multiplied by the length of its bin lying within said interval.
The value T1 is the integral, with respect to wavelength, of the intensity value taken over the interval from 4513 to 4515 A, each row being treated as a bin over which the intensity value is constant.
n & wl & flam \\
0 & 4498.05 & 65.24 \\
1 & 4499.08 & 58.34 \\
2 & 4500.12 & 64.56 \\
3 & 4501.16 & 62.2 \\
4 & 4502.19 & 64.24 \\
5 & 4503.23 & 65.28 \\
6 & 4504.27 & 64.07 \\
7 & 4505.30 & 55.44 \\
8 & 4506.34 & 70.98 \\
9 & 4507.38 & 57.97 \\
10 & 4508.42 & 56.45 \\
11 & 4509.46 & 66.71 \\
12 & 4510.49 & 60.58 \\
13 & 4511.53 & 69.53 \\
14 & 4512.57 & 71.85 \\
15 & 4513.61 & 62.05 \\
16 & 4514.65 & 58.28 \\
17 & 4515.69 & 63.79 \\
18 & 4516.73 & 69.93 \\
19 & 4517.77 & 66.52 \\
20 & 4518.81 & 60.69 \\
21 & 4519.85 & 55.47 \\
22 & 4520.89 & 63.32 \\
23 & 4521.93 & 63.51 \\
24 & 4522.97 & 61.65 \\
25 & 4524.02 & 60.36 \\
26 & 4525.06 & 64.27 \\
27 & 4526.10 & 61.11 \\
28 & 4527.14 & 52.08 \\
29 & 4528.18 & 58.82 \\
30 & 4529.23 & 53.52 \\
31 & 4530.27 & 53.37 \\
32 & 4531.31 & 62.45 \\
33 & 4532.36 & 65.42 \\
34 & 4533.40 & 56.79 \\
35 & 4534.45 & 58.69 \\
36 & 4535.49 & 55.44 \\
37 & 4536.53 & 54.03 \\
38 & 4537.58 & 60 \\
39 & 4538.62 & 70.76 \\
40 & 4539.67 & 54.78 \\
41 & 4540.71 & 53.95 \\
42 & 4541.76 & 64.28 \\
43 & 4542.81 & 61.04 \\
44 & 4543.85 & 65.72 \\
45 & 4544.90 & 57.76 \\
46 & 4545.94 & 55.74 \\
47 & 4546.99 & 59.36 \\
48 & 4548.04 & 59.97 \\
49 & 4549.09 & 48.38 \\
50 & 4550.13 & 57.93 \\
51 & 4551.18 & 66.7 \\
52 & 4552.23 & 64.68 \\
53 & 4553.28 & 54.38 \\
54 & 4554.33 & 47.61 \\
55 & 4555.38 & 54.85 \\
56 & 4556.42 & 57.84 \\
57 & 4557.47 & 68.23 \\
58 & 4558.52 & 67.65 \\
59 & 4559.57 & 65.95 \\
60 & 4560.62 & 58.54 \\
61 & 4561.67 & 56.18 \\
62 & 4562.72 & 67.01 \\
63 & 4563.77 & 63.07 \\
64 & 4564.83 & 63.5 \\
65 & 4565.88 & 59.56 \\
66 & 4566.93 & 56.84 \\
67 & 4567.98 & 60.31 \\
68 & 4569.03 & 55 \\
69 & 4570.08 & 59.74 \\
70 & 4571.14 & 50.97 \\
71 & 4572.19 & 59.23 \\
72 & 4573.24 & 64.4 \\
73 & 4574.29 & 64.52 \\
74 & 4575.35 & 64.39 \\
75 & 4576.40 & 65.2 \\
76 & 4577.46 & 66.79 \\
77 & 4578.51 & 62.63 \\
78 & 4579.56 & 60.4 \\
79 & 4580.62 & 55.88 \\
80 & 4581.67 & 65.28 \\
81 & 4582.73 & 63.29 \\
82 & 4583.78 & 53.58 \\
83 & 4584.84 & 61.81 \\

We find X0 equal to 122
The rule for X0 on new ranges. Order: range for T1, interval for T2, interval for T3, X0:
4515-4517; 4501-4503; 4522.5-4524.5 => 131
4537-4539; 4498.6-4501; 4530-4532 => 129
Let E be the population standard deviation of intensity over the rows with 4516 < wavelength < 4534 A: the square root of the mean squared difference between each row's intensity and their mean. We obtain 4.84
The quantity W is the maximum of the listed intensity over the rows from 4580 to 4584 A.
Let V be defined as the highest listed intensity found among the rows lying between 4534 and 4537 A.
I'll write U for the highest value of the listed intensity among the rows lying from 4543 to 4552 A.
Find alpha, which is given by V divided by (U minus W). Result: 41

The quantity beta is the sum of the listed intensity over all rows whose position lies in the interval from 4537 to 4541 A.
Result 239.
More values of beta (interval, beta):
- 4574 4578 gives 261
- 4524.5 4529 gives 236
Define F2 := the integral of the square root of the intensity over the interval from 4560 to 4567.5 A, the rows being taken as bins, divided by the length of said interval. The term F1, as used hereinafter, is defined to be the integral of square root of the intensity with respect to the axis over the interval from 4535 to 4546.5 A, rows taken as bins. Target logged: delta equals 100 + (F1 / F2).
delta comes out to 111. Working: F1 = 89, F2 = 7.79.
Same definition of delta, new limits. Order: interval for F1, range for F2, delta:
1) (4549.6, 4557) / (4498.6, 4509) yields 107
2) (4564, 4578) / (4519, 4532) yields 114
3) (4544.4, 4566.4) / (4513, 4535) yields 122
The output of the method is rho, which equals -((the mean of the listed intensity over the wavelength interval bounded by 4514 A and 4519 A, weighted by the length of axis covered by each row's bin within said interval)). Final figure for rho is -64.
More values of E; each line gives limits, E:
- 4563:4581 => 4.10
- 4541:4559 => 6.04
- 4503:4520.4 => 5.32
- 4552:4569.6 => 5.54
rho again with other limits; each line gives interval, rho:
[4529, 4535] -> -59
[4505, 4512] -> -63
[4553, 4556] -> -52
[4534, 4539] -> -60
